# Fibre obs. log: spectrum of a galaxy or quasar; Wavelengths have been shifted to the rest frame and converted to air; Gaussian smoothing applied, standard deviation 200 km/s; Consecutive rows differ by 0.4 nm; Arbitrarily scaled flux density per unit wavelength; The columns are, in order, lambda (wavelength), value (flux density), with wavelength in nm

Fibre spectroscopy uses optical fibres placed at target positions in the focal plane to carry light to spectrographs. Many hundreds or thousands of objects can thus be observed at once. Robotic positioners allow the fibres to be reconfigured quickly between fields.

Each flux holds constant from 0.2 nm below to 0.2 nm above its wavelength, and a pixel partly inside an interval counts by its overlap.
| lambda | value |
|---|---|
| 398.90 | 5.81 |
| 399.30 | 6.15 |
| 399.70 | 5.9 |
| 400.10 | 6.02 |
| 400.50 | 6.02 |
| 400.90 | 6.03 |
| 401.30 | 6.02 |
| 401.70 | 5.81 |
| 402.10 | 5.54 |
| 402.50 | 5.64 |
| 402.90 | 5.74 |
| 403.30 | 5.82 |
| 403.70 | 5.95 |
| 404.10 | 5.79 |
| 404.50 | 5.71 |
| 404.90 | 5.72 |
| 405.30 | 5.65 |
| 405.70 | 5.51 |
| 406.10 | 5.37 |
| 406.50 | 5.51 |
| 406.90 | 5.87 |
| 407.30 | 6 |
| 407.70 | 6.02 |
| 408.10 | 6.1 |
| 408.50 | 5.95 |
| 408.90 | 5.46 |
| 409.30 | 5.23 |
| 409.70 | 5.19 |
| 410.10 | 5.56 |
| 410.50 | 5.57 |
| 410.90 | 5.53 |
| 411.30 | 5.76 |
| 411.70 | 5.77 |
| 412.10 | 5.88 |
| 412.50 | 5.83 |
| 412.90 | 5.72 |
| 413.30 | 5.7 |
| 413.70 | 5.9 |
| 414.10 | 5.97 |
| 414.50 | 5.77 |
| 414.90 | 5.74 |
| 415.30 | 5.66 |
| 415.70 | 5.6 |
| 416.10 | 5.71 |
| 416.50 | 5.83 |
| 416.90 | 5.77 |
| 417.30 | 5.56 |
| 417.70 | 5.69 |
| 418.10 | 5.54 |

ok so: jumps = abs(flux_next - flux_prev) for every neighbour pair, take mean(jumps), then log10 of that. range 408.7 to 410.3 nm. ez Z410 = -0.67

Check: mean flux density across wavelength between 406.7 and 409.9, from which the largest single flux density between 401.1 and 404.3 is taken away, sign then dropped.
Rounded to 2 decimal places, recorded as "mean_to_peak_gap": 0.29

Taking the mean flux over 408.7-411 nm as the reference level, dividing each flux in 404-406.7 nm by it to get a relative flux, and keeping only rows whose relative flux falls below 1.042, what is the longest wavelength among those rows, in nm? 406.50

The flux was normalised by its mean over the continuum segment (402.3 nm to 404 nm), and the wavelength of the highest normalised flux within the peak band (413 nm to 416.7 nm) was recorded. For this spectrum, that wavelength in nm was 414.10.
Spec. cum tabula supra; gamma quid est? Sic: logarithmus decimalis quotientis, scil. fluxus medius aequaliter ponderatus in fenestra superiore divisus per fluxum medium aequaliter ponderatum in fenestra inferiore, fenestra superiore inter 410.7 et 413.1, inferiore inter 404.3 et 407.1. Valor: 0.010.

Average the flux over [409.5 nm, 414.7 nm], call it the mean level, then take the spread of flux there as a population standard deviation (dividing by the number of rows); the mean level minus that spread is 5.51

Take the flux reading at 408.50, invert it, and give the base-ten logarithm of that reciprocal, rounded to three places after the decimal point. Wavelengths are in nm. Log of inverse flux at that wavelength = -0.775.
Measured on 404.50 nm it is -0.757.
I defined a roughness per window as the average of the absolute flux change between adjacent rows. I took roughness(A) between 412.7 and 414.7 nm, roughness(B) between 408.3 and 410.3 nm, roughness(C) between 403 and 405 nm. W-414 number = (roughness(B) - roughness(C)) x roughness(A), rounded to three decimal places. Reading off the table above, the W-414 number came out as 0.023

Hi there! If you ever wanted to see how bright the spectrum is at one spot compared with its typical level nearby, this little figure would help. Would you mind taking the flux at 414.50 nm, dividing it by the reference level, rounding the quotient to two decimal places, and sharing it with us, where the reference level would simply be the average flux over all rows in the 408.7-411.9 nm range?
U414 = 1.05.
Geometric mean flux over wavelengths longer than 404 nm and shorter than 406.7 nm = 5.61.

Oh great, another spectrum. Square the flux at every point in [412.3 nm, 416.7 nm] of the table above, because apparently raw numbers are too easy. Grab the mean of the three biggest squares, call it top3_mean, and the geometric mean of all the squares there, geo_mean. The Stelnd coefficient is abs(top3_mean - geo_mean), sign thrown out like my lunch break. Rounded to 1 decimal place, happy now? 1.6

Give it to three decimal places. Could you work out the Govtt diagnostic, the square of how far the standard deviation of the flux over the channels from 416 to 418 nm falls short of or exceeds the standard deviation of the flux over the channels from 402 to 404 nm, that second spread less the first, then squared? 0.003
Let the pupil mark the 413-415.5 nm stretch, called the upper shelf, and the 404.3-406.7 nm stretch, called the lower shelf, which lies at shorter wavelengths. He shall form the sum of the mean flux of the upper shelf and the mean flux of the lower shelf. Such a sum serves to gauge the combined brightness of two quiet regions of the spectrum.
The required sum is 11.4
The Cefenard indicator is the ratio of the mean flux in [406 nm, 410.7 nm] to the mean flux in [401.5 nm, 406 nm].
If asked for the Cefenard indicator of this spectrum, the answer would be 0.99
